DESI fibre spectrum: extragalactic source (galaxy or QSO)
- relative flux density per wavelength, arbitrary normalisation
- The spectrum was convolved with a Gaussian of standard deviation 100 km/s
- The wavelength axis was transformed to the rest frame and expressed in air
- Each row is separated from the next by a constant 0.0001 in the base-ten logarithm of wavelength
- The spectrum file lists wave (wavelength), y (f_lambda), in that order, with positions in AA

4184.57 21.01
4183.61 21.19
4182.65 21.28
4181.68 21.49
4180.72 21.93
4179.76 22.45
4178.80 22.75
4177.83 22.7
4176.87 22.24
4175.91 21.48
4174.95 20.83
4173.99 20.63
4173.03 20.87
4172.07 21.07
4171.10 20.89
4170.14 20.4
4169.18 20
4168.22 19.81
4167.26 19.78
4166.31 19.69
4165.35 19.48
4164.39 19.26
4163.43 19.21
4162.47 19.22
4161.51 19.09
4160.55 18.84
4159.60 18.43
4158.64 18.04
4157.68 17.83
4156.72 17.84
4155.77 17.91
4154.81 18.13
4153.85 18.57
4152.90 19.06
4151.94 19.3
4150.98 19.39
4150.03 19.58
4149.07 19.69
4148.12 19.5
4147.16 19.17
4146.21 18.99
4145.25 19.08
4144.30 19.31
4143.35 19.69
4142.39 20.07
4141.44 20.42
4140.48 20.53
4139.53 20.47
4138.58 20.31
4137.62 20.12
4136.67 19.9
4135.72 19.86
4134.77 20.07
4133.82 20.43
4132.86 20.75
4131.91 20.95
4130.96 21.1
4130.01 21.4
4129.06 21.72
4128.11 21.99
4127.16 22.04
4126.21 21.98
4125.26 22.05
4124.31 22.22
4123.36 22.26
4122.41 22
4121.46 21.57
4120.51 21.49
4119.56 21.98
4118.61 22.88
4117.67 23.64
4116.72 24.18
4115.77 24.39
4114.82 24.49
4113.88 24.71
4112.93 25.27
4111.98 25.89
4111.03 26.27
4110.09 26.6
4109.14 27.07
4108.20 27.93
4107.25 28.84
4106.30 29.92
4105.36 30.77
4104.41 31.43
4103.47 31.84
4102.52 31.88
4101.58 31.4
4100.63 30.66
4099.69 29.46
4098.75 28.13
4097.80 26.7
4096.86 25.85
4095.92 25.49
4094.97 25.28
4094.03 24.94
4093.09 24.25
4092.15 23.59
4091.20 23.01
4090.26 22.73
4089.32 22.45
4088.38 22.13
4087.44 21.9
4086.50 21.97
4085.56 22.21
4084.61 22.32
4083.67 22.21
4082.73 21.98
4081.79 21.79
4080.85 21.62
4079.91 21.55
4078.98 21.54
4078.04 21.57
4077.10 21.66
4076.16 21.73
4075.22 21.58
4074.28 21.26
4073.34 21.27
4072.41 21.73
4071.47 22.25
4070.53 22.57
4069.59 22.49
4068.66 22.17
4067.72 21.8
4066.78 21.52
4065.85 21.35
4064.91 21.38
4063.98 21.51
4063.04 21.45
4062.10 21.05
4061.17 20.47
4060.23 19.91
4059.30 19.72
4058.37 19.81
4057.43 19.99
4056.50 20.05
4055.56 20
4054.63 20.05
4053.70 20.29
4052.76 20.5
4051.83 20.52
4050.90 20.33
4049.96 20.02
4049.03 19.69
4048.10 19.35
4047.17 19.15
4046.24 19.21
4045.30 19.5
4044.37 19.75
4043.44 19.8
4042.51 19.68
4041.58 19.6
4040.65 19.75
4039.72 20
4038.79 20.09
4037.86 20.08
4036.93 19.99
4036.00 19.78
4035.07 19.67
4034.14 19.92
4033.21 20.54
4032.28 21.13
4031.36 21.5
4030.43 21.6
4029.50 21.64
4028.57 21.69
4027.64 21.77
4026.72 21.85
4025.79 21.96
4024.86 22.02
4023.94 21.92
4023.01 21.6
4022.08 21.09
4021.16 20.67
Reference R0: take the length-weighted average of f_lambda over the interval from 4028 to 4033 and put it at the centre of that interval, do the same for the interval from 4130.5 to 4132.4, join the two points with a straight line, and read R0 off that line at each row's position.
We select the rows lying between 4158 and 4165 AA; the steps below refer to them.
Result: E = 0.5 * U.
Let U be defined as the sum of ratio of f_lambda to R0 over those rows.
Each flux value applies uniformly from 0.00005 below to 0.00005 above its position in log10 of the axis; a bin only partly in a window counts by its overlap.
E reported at 3.16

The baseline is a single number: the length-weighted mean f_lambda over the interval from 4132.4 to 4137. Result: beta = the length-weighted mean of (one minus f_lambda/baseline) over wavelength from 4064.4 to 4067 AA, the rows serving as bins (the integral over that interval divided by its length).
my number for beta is -0.06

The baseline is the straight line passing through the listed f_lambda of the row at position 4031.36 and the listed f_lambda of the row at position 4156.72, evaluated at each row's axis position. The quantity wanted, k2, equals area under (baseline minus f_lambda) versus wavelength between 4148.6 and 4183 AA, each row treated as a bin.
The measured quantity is -83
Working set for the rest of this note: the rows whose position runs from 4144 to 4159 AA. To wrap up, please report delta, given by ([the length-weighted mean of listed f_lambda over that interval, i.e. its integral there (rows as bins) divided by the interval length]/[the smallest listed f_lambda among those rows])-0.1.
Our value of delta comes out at 0.96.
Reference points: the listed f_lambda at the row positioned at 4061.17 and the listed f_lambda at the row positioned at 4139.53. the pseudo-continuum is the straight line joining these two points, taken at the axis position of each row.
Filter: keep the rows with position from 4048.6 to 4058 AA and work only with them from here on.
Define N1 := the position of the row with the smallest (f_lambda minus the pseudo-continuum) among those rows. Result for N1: 4049.03 AA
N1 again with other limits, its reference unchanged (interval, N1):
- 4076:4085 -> 4078.98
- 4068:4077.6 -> 4074.28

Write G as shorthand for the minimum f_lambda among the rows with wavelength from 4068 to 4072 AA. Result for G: 22.17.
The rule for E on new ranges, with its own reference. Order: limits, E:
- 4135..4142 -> 3.37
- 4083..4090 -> 3.65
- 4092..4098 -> 4.15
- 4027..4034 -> 3.49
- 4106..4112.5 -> 4.55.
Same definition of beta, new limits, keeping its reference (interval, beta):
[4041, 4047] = 0.03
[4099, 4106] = -0.53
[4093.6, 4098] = -0.27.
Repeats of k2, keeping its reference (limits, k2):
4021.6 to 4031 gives -1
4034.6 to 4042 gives 11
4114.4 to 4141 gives -79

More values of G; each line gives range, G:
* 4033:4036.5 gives 19.67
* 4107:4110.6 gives 26.6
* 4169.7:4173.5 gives 20.4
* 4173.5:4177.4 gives 20.63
